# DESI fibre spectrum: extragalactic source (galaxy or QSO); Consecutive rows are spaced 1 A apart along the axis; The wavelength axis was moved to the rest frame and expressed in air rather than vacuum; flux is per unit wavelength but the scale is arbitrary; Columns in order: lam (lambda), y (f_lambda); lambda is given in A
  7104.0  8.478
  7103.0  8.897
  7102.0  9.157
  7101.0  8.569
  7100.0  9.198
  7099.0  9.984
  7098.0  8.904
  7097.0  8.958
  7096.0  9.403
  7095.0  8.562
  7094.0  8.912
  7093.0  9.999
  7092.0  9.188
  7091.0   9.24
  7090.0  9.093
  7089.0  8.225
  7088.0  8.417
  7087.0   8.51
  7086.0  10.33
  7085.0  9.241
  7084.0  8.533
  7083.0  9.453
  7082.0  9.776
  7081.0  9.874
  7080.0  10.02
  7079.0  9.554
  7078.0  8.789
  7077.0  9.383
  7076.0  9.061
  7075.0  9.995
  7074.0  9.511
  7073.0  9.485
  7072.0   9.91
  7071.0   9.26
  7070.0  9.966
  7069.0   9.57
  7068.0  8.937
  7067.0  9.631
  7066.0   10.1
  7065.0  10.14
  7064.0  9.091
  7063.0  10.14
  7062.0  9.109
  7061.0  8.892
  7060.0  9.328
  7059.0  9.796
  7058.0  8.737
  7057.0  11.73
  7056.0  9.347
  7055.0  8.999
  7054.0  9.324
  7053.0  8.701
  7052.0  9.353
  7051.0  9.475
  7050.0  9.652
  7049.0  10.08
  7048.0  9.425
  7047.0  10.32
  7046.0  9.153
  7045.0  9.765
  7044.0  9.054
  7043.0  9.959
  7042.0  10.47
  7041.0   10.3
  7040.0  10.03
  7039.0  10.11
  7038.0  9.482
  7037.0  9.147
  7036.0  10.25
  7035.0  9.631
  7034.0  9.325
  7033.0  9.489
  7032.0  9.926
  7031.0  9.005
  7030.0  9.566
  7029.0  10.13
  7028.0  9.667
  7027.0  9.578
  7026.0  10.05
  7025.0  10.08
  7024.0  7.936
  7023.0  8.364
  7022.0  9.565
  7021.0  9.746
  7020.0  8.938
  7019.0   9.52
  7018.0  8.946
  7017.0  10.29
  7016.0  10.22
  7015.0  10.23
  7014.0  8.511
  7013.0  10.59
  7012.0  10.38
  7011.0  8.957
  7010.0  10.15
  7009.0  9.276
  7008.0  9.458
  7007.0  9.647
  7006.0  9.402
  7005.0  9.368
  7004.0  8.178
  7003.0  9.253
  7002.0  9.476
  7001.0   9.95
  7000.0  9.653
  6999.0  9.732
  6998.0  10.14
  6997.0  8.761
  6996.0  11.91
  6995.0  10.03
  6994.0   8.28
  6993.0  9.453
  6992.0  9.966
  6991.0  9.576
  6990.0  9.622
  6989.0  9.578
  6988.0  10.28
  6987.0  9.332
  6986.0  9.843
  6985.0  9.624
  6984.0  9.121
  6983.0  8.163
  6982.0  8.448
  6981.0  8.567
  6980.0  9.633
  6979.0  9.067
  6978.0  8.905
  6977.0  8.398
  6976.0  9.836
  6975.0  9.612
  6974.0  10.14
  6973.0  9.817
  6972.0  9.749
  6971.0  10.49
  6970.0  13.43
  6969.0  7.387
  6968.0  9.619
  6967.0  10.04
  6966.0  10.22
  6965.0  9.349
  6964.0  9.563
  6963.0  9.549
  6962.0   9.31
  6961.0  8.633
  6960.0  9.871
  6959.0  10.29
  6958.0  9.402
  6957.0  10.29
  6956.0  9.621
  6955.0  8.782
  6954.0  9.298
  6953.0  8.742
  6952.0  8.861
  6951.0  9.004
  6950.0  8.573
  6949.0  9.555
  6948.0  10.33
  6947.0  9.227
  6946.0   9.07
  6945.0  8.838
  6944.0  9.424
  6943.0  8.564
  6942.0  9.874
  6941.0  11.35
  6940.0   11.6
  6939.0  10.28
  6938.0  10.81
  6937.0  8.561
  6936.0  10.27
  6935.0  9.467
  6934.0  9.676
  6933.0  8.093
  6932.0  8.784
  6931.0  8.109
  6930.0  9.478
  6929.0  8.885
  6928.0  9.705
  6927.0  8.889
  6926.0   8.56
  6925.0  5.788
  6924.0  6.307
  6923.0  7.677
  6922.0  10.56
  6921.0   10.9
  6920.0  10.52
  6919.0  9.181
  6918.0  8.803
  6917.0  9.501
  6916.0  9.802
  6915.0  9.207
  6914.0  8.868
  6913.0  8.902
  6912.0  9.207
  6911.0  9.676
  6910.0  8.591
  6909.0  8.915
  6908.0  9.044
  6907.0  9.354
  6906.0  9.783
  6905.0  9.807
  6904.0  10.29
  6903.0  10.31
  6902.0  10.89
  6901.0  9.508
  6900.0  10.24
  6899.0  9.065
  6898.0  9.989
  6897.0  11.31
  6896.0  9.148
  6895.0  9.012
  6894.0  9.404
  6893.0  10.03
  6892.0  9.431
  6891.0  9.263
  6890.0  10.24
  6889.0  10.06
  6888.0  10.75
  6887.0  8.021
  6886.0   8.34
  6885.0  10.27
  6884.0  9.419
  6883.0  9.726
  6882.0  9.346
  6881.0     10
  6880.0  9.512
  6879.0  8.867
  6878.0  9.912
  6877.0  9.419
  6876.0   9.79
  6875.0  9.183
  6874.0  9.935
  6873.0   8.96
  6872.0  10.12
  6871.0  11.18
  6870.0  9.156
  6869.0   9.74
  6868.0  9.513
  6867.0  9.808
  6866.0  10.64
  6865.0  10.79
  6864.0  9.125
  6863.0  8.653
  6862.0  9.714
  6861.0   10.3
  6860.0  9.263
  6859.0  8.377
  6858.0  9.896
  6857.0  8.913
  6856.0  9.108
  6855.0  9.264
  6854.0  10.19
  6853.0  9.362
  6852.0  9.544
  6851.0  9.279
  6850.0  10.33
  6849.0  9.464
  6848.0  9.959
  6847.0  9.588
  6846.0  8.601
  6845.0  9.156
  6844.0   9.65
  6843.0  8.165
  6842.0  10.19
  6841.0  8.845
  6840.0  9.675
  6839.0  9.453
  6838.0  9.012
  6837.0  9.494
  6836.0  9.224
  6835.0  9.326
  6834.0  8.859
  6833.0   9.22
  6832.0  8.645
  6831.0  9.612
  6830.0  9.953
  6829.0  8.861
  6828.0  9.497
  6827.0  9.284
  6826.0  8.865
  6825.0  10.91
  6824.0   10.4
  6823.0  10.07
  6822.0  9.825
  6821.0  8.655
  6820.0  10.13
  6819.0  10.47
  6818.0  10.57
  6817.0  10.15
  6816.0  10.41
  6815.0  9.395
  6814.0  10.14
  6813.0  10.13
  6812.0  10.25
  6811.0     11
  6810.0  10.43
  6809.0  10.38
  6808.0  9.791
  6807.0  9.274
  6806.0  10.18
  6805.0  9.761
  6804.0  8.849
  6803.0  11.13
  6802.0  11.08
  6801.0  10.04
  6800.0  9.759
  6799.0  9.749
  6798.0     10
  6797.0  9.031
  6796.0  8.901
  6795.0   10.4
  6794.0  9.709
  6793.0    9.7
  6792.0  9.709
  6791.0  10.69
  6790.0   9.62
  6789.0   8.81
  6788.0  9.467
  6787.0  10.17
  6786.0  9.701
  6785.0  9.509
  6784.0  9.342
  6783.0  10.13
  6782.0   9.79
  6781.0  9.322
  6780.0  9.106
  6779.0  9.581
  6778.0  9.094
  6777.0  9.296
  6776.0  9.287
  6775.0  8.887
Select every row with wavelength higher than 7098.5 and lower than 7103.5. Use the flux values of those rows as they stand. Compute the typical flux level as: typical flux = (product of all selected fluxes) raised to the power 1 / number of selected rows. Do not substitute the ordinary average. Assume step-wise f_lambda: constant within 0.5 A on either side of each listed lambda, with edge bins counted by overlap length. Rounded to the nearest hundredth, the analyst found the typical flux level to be 9.15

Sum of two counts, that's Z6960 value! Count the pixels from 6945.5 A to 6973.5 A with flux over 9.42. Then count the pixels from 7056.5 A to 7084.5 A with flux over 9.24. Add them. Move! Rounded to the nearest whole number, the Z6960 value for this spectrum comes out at 35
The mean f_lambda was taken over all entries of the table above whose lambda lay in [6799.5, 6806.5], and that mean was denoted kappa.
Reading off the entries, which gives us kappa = 10.1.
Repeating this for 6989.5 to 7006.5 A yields 9.6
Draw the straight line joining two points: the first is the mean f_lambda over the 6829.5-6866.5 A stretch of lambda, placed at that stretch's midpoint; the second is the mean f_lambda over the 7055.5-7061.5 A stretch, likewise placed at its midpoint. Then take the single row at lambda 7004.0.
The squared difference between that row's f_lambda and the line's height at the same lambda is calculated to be 2.0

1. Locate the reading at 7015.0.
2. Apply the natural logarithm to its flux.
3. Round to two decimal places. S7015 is 2.33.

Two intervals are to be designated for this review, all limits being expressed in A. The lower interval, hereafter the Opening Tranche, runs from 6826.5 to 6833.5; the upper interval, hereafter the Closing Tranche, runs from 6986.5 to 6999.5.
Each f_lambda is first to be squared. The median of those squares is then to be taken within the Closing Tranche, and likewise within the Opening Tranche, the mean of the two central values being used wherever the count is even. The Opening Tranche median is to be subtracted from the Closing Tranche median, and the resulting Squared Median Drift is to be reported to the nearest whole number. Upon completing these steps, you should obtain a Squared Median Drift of 6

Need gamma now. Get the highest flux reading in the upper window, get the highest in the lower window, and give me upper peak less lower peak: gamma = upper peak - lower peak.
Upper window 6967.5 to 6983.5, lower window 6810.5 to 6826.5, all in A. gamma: 2.4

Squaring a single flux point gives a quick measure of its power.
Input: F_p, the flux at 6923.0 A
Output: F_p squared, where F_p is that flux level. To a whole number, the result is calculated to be 59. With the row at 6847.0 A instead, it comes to 92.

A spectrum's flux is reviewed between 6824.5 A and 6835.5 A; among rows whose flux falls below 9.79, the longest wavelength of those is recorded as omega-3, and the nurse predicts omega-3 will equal 6835.0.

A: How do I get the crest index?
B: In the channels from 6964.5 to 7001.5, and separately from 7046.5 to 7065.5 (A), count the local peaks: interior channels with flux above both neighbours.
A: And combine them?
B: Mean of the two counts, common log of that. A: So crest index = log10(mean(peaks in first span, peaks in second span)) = 0.90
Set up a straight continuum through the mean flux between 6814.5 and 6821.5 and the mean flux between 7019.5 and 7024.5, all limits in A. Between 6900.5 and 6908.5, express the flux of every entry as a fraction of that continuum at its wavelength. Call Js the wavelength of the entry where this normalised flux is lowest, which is 6908.0 A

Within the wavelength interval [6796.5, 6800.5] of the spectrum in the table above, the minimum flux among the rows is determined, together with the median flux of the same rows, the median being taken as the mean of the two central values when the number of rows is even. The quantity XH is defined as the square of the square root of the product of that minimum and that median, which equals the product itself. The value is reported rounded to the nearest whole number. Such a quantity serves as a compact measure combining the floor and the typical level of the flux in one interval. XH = 88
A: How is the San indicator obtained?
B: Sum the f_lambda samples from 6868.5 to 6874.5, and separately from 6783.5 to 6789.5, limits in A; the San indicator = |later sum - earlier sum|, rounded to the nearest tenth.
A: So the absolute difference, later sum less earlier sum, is 2.1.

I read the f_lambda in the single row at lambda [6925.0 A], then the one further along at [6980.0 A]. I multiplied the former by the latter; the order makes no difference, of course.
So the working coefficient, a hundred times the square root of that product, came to 747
